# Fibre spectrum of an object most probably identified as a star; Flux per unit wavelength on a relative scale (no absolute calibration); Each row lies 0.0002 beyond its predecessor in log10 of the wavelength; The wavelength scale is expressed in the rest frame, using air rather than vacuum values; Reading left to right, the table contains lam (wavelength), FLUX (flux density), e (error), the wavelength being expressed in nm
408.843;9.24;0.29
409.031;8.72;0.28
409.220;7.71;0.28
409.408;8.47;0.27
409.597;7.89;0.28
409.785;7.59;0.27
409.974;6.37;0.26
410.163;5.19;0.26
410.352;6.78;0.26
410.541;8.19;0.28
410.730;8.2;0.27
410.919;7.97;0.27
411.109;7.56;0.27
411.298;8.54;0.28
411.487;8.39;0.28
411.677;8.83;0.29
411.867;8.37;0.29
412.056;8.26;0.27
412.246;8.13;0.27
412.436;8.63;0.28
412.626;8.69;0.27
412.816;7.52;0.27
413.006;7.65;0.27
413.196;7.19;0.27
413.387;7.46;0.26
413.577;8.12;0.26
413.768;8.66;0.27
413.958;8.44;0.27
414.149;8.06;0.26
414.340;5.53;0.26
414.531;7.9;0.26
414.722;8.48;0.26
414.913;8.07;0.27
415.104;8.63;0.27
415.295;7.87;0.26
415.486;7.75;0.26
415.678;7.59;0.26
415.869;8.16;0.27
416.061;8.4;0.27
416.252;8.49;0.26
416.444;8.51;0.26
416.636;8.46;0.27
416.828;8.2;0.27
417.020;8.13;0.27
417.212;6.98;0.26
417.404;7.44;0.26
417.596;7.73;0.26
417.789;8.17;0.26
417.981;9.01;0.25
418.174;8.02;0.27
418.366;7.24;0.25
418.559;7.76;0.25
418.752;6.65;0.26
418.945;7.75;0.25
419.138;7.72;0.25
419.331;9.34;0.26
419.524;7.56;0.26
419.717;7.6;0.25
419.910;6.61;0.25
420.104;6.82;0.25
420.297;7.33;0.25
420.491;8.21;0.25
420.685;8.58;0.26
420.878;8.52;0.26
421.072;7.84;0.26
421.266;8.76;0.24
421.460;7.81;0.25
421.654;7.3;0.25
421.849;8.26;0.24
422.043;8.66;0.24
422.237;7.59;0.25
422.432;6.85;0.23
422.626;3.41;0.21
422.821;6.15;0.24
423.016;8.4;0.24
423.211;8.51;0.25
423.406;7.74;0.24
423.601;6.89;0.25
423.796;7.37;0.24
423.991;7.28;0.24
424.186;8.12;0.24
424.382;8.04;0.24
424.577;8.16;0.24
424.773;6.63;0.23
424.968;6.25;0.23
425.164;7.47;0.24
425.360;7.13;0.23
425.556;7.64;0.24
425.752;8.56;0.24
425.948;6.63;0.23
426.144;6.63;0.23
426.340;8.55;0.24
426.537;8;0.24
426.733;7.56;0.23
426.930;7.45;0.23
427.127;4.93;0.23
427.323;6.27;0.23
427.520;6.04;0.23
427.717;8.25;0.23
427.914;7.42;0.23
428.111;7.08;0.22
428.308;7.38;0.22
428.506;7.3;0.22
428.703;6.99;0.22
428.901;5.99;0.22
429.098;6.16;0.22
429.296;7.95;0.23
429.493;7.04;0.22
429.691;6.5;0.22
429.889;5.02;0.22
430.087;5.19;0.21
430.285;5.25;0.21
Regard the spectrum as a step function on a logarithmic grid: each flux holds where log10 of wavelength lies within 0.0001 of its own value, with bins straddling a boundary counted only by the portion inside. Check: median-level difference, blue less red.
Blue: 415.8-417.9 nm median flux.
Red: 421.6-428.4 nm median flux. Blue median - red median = 0.75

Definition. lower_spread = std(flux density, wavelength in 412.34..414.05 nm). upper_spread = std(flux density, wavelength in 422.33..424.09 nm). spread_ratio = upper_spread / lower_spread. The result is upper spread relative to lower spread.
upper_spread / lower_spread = 2.6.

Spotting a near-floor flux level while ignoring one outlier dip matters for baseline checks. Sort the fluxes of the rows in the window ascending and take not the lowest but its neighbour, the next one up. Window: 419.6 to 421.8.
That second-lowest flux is 6.82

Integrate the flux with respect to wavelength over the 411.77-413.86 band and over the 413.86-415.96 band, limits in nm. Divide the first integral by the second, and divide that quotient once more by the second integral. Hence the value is 0.062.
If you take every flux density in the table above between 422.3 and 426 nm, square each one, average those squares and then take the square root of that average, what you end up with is 7.3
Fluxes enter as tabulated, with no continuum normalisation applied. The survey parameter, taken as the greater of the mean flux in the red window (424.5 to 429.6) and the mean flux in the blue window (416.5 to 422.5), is 7.84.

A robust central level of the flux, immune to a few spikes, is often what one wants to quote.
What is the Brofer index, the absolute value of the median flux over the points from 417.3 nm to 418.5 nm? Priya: 7.9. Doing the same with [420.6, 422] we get 8.3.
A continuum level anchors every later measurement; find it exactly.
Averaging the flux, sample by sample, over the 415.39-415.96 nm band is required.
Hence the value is 7.83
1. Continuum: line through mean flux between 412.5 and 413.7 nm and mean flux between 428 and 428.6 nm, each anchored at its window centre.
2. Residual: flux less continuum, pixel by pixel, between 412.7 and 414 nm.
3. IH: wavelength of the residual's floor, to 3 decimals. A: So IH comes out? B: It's 413.196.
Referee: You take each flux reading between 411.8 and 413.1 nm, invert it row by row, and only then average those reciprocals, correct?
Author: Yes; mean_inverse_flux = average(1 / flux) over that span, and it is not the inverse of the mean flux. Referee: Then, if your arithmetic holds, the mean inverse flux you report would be 0.123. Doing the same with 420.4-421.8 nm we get 0.123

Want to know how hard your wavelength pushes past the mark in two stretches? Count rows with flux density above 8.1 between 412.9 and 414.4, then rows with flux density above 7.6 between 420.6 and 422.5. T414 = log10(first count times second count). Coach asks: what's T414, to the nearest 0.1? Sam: 1.3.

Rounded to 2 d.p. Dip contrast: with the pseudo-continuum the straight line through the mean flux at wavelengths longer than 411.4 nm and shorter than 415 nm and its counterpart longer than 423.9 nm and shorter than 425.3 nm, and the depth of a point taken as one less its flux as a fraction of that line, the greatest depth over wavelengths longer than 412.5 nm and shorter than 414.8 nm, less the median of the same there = 0.31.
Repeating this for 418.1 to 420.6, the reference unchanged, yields 0.13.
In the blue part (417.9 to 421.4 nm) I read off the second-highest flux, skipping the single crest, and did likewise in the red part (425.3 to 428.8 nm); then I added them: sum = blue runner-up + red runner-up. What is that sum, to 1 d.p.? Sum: 17.6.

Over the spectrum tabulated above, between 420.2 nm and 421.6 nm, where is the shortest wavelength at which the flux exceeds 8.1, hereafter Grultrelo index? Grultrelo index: 420.491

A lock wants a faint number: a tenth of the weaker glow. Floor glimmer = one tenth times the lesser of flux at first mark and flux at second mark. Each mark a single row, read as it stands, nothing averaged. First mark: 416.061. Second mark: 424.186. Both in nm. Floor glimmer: 0.81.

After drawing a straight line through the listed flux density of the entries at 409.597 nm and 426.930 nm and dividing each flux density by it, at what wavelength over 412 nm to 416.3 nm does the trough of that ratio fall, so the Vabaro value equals 414.340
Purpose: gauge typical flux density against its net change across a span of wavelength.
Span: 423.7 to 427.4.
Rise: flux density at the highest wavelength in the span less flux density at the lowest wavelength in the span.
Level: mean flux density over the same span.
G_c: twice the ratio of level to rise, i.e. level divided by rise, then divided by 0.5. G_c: -13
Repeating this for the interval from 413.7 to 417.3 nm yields -10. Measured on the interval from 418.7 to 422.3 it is 17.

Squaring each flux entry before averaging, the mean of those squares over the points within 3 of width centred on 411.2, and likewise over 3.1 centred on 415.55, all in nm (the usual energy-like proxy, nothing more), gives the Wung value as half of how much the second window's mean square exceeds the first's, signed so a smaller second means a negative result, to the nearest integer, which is 1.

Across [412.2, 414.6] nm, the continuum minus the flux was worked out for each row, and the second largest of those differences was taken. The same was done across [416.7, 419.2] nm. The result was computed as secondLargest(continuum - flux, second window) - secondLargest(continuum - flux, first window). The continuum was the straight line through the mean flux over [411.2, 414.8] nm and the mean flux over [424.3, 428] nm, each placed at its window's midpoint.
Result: 0.0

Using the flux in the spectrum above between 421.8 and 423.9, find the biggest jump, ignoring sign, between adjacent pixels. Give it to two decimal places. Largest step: 3.44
